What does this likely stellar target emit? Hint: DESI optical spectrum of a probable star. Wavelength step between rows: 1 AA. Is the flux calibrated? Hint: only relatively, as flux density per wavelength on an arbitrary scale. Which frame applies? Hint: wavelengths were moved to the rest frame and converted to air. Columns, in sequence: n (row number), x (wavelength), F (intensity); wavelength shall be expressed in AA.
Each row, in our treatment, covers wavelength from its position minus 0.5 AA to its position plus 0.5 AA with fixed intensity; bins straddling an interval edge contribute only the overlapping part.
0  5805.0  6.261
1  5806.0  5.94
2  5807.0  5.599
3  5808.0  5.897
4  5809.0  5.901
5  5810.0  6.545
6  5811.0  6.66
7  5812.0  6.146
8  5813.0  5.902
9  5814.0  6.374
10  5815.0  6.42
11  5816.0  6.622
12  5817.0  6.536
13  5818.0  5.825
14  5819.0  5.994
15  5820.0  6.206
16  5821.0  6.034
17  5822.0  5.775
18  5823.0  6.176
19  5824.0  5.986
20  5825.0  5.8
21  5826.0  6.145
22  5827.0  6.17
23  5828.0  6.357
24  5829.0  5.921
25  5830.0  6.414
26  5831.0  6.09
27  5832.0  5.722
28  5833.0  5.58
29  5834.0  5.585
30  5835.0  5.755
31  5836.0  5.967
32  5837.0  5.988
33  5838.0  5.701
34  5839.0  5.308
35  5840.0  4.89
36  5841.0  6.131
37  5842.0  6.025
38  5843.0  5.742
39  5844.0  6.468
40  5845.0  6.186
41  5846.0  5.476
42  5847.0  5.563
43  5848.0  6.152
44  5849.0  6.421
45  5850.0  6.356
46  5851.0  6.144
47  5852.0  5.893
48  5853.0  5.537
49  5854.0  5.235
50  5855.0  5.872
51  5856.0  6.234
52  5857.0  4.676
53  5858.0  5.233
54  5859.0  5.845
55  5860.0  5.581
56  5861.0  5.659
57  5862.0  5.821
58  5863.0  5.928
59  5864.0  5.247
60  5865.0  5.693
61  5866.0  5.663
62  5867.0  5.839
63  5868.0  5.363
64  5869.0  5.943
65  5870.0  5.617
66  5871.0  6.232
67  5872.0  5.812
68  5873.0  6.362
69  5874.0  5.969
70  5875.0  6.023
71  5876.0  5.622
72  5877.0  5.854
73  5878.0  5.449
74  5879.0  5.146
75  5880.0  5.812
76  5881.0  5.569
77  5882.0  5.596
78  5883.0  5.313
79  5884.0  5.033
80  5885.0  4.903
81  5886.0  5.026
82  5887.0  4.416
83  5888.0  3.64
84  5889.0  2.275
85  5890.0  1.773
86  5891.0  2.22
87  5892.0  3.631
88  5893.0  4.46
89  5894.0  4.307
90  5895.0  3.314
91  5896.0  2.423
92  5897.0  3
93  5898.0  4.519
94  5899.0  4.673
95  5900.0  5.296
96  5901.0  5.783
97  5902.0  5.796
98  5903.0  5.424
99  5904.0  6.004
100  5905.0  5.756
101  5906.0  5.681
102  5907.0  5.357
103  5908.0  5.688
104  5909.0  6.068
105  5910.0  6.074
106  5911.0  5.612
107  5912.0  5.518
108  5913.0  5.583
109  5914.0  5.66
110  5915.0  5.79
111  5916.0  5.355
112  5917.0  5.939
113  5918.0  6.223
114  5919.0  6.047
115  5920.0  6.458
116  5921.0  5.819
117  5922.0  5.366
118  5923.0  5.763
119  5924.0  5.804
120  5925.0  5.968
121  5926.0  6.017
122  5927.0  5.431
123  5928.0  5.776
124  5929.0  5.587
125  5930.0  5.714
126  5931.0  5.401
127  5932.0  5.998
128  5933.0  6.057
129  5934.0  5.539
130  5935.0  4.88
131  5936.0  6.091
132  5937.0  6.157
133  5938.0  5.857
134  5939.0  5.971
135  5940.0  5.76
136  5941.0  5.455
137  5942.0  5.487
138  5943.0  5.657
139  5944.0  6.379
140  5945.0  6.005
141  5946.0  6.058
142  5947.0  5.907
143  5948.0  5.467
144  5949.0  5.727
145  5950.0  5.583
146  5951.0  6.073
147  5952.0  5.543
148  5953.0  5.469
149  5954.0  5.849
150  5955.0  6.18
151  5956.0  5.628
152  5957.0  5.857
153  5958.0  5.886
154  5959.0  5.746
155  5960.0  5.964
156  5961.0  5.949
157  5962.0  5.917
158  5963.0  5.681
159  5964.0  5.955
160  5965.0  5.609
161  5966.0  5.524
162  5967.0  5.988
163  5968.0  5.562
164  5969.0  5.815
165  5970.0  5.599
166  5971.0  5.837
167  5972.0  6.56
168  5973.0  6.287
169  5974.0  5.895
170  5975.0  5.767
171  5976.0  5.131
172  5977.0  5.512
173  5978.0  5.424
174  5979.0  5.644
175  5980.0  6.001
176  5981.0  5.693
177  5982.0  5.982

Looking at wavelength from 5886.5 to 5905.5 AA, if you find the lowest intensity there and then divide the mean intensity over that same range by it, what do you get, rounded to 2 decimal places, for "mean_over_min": 2.34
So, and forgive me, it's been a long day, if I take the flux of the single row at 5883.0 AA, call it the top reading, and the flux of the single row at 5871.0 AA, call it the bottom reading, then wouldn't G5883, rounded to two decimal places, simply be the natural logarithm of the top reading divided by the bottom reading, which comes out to -0.16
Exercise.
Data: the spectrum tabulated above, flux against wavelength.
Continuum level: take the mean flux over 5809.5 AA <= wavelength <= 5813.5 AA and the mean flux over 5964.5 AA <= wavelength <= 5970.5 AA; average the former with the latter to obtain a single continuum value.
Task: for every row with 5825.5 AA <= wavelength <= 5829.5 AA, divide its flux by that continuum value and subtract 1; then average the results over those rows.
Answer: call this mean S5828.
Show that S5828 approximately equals 0.03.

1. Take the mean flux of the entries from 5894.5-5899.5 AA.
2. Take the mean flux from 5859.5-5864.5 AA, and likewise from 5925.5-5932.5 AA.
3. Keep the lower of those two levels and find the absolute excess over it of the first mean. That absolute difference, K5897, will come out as 2.06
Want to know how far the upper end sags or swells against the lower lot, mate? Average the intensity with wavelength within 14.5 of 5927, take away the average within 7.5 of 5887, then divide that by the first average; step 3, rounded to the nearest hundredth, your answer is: 0.26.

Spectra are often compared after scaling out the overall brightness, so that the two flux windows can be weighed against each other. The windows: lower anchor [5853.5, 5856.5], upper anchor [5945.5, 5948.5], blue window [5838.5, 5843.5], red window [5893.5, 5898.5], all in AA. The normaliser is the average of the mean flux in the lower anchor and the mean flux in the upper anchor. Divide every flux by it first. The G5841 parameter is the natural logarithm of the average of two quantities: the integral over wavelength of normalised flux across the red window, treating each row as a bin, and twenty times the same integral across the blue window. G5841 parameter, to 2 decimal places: 3.91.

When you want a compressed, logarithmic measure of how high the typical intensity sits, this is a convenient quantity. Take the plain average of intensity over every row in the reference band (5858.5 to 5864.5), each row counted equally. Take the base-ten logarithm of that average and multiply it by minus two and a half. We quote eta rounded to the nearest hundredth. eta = -1.89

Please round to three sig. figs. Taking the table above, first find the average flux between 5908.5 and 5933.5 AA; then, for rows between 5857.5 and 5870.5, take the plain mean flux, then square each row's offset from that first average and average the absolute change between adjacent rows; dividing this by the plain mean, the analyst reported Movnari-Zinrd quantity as 0.0209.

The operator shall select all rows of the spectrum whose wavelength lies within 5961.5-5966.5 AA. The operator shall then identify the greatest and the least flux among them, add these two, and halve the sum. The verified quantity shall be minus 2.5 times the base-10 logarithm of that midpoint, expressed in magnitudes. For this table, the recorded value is -1.90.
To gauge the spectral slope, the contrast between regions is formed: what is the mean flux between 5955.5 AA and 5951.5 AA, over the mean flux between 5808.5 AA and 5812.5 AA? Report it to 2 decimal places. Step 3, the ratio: 0.91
